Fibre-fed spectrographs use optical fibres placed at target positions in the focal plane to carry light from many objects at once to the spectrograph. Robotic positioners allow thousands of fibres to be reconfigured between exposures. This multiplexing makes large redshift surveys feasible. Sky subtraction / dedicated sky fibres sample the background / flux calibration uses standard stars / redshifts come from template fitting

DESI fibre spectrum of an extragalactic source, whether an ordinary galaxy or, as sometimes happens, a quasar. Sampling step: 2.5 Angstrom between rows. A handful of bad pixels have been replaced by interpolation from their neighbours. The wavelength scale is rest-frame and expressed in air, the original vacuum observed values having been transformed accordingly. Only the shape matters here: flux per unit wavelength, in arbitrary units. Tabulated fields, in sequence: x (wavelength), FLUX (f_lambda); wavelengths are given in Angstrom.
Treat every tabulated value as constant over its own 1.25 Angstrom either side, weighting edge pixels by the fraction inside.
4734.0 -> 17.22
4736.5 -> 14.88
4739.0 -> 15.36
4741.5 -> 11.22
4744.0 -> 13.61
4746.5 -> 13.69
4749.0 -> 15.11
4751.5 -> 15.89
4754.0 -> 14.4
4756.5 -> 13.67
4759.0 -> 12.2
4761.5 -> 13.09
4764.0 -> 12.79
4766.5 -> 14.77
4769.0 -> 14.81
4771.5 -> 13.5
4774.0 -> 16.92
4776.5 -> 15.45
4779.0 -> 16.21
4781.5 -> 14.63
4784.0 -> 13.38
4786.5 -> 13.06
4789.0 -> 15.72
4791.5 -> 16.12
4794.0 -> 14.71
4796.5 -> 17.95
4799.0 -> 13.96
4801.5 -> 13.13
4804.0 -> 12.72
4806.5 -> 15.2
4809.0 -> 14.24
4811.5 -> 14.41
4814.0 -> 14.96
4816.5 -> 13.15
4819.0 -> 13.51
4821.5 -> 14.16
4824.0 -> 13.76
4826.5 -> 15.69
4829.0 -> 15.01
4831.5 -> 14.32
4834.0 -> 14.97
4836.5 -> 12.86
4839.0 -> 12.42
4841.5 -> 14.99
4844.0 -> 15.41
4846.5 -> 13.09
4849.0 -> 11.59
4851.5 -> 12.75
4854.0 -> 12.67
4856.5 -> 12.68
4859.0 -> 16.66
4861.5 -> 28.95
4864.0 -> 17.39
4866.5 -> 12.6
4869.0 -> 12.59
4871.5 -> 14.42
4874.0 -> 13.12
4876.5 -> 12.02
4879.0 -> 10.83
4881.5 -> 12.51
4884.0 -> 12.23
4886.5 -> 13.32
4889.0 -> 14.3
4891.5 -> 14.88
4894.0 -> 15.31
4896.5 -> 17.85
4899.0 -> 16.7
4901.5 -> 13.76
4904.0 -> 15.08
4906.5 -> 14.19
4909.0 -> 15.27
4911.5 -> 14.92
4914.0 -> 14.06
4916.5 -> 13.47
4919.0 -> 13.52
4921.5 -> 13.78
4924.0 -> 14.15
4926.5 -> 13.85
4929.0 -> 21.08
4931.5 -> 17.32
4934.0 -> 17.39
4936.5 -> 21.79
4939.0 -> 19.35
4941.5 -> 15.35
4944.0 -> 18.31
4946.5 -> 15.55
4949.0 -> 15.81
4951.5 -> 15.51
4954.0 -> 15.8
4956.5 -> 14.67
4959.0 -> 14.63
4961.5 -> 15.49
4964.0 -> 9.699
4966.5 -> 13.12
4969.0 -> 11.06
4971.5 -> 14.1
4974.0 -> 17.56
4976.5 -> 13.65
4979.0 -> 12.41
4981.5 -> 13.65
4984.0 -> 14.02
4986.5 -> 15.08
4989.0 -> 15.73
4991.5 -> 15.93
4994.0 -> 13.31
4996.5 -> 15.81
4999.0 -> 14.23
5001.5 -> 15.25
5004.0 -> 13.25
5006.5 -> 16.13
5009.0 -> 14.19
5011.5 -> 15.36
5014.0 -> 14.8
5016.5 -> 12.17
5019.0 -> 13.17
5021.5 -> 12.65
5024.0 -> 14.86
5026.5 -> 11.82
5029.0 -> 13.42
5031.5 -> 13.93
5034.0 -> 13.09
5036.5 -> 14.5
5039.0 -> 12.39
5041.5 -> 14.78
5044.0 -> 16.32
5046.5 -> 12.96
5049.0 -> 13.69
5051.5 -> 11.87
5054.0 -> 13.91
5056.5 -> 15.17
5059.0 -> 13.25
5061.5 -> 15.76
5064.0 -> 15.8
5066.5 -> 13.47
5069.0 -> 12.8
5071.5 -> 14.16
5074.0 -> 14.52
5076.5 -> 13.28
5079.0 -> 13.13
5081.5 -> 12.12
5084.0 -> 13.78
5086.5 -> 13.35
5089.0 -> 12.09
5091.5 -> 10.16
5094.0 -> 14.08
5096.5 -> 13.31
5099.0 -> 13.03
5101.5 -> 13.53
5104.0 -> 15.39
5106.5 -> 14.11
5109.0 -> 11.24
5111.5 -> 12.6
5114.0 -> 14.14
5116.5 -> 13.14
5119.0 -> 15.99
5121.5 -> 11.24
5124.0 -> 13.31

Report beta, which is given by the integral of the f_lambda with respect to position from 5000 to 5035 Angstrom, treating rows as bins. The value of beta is 486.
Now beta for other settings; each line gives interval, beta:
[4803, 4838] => 497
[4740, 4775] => 489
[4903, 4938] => 551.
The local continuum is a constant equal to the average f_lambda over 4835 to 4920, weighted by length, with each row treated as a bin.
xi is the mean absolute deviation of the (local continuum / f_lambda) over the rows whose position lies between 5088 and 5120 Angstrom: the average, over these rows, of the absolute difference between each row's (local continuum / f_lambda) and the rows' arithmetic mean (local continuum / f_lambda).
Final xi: 0.099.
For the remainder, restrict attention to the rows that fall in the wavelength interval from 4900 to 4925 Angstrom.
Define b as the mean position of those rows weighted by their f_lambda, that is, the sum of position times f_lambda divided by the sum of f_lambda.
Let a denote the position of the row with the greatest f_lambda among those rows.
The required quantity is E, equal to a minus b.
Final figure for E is -3.6 Angstrom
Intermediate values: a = 4909.0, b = 4912.6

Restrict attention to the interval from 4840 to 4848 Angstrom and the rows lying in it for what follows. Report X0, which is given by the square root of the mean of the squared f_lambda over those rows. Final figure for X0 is 14.5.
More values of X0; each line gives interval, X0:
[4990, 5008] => 14.9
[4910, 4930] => 15.0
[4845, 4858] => 12.6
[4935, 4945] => 18.8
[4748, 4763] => 14.1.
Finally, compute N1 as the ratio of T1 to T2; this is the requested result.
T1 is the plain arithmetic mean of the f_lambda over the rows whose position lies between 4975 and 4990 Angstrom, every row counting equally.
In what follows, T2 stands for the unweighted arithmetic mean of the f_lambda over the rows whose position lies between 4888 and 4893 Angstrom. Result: 0.97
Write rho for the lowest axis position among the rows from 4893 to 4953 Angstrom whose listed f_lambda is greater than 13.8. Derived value 4894.0 Angstrom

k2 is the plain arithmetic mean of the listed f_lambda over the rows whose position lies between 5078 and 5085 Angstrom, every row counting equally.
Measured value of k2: 13.0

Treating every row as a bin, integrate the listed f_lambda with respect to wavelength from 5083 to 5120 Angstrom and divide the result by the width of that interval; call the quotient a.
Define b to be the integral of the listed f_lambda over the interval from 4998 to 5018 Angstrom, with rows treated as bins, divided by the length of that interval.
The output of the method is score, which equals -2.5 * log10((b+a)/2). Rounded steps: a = 13.3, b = 14.4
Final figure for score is -2.854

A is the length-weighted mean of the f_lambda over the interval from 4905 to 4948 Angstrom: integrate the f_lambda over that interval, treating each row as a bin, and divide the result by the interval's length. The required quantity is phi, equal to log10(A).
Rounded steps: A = 16.1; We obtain 1.21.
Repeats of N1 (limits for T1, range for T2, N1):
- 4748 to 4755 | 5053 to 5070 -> 1.06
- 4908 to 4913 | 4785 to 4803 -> 1.01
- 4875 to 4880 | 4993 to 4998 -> 0.78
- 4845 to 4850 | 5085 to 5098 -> 0.98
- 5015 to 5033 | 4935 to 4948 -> 0.73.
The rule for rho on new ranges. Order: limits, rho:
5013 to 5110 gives 5014.0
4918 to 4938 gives 4924.0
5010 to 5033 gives 5011.5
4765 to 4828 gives 4766.5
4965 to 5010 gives 4971.5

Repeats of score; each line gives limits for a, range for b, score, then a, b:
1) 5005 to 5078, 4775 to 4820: -2.886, 13.9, 14.6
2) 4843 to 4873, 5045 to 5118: -2.885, 15.0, 13.5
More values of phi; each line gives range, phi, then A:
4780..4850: 1.15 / 14.3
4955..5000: 1.15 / 14.1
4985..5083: 1.15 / 14.1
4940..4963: 1.19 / 15.7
